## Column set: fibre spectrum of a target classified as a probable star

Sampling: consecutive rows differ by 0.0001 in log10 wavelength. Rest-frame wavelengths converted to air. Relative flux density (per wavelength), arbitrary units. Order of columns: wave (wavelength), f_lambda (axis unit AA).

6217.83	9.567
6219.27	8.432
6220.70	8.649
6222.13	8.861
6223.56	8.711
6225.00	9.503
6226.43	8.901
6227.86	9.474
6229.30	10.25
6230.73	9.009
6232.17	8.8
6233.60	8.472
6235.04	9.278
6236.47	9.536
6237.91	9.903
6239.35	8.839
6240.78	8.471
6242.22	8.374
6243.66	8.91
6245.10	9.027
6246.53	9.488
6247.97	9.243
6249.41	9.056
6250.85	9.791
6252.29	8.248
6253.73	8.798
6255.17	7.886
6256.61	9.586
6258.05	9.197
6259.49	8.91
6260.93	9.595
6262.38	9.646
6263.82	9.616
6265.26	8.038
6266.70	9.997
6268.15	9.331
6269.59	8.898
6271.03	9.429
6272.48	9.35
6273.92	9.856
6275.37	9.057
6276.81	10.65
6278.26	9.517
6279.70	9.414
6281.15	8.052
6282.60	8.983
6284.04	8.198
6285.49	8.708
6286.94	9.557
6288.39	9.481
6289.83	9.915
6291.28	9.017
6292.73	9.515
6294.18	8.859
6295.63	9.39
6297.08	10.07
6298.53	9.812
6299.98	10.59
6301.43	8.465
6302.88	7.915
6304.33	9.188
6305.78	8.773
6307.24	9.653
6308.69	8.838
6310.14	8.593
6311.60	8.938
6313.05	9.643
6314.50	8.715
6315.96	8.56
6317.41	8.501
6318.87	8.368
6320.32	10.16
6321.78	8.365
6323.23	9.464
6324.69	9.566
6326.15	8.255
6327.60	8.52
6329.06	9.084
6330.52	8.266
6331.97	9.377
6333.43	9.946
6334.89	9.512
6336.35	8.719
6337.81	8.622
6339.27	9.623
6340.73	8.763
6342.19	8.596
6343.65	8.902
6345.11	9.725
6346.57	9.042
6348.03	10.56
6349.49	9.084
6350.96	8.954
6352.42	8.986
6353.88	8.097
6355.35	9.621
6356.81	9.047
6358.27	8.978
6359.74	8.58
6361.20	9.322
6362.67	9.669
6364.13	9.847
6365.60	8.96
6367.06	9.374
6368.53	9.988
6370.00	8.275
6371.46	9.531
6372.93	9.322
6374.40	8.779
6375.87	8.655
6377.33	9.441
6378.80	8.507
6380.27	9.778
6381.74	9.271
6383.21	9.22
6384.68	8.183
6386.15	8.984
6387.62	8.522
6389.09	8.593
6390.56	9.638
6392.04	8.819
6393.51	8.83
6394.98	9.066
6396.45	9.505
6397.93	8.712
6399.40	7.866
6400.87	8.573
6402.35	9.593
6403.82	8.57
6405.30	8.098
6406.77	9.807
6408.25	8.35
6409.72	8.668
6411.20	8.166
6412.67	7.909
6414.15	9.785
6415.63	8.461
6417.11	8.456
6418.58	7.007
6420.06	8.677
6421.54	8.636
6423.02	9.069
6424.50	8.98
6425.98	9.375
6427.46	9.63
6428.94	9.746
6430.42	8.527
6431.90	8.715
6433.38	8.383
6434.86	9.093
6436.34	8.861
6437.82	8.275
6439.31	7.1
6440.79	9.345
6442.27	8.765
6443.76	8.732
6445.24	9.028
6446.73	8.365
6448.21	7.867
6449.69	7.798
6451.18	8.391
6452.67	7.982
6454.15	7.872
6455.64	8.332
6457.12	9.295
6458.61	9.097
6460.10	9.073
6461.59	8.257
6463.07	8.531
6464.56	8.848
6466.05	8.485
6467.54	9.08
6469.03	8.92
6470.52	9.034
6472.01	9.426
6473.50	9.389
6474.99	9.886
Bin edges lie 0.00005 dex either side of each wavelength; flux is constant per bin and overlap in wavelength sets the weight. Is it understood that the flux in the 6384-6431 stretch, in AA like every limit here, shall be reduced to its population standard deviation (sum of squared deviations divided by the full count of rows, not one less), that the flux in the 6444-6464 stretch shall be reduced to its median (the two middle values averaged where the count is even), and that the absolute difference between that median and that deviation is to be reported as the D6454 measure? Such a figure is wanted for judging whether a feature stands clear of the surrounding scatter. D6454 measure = 7.7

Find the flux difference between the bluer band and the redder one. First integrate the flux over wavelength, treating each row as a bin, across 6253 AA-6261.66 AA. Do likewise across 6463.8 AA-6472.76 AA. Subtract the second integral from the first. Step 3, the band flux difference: -2.4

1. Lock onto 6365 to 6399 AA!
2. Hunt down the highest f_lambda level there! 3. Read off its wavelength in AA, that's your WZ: 6368.53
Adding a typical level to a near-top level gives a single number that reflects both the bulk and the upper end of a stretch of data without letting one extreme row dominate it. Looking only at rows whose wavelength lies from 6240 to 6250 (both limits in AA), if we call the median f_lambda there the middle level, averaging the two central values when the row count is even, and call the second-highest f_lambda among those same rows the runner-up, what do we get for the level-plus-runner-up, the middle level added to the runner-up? 18.3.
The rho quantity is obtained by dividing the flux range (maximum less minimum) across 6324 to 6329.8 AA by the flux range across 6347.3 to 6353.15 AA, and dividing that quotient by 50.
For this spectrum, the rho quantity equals 0.016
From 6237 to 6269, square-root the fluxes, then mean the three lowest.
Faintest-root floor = 2.84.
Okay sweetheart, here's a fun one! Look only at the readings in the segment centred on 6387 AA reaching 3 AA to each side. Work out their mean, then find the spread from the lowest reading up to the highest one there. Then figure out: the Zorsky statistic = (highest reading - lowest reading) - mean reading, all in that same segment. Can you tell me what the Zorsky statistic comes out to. -7.8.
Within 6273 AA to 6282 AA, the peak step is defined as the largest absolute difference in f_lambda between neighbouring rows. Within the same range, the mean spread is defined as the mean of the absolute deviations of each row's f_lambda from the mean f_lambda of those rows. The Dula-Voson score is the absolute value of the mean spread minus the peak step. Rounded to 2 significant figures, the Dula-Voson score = 1.0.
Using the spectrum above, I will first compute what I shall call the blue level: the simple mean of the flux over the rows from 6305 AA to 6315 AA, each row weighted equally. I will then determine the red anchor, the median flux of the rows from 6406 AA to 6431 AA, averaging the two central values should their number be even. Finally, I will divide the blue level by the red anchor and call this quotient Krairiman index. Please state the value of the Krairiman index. 1.04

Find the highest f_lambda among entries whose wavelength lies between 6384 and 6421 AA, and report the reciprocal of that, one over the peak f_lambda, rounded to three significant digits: 0.102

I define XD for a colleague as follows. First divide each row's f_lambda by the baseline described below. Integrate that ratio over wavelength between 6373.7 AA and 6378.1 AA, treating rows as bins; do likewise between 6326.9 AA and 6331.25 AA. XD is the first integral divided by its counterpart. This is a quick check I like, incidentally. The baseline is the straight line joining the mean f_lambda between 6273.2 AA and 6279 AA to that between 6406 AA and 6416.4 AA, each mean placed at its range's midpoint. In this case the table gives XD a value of 1.09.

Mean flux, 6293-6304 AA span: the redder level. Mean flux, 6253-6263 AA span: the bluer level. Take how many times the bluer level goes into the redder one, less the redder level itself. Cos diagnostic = -8.28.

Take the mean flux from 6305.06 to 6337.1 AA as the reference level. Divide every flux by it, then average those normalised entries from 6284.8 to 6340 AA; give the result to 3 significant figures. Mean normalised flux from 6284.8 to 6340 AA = 1.01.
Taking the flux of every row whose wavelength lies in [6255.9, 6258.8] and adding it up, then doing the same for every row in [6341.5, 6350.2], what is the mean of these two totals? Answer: 37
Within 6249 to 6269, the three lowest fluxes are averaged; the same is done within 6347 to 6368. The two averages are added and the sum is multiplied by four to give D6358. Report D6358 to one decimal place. 66.4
